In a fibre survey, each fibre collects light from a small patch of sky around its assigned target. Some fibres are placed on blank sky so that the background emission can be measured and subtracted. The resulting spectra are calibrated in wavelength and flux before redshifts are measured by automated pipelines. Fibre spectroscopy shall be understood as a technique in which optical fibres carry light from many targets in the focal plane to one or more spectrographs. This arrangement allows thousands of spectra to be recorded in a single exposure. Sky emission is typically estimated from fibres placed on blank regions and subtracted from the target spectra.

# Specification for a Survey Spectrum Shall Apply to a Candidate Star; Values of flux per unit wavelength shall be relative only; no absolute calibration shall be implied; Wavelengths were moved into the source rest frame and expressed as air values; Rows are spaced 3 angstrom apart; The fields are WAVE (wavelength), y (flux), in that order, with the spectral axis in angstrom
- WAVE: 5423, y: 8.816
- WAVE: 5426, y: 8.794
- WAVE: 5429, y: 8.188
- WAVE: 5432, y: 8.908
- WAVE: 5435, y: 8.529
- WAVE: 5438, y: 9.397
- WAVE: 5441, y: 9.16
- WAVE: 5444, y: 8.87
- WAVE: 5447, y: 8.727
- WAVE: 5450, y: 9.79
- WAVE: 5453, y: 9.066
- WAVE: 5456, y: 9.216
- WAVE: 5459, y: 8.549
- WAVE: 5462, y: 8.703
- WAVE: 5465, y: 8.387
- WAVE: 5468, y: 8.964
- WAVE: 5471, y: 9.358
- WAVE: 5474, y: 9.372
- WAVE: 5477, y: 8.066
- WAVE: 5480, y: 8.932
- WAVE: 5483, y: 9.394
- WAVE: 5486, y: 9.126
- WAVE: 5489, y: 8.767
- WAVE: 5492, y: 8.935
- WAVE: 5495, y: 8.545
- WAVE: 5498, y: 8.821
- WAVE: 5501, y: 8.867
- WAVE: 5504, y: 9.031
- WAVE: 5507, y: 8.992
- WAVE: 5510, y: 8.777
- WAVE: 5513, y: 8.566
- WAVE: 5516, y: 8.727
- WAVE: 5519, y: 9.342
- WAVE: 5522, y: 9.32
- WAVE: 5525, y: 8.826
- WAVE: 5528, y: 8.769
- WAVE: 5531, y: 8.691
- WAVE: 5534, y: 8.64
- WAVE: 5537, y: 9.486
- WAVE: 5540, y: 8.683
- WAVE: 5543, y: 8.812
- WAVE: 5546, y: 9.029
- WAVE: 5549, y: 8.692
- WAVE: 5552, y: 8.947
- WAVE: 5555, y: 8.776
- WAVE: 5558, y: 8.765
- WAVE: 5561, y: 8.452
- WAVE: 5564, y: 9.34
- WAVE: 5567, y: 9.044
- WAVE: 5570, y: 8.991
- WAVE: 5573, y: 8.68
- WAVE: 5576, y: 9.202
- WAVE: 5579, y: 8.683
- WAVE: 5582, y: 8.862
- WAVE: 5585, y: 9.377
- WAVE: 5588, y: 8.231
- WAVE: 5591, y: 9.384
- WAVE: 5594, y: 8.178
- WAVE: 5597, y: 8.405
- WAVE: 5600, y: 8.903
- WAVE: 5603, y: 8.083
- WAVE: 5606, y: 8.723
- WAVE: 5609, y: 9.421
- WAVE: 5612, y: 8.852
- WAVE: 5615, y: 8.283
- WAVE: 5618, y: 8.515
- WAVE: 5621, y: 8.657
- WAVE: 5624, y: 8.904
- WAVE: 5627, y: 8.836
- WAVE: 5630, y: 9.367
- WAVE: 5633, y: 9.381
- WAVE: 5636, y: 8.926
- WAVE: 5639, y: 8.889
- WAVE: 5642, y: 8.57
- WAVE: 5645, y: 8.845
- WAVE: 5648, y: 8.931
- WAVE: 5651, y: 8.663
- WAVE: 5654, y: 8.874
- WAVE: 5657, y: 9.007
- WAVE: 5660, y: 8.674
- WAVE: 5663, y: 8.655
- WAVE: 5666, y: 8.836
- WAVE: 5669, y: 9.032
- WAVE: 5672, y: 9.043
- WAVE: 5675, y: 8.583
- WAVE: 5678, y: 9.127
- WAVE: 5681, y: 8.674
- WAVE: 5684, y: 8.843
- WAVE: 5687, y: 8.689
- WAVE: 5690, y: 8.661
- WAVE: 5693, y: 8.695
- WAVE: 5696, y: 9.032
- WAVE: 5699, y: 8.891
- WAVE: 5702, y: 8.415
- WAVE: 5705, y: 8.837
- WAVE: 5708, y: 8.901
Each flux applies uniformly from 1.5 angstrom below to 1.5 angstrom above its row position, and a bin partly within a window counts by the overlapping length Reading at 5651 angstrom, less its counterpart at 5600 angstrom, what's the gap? -0.2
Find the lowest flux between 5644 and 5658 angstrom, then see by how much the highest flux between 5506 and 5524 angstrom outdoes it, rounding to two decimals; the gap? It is 0.68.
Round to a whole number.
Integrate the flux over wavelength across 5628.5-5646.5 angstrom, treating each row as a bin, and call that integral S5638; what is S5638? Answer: 162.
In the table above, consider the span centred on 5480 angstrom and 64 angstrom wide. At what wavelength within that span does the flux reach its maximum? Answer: 5450 angstrom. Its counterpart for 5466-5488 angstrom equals 5483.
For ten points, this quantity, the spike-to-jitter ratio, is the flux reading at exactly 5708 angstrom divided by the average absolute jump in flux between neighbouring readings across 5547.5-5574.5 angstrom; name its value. 31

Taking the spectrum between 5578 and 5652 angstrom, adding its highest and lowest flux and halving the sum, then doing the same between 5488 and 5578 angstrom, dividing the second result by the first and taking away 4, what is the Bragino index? -2.98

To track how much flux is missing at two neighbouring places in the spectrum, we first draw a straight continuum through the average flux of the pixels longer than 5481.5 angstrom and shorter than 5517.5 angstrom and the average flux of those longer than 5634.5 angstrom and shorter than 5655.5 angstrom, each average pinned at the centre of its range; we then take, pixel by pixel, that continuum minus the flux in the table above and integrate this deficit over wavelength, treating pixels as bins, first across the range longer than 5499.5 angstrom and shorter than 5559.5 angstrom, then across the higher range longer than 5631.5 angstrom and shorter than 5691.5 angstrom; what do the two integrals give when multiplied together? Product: 3.0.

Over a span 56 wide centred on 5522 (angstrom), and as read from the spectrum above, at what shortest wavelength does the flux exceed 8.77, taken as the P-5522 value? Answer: 5498 angstrom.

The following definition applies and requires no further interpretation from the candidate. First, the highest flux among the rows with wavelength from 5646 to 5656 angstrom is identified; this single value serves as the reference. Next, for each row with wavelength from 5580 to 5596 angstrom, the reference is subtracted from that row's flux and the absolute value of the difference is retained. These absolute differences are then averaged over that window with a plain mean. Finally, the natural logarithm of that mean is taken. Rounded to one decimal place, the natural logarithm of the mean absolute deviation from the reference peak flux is -0.7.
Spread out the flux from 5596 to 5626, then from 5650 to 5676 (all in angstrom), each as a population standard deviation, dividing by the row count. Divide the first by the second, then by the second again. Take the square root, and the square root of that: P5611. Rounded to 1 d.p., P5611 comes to 1.9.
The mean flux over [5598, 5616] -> 8.71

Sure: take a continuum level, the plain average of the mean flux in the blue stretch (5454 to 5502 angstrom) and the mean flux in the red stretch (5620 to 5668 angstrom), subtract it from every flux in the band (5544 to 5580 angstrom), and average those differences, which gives 0.01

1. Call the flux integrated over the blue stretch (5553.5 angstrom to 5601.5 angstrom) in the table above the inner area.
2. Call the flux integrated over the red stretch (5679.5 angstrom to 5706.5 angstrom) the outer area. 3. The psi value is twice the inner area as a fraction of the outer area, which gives 3.59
